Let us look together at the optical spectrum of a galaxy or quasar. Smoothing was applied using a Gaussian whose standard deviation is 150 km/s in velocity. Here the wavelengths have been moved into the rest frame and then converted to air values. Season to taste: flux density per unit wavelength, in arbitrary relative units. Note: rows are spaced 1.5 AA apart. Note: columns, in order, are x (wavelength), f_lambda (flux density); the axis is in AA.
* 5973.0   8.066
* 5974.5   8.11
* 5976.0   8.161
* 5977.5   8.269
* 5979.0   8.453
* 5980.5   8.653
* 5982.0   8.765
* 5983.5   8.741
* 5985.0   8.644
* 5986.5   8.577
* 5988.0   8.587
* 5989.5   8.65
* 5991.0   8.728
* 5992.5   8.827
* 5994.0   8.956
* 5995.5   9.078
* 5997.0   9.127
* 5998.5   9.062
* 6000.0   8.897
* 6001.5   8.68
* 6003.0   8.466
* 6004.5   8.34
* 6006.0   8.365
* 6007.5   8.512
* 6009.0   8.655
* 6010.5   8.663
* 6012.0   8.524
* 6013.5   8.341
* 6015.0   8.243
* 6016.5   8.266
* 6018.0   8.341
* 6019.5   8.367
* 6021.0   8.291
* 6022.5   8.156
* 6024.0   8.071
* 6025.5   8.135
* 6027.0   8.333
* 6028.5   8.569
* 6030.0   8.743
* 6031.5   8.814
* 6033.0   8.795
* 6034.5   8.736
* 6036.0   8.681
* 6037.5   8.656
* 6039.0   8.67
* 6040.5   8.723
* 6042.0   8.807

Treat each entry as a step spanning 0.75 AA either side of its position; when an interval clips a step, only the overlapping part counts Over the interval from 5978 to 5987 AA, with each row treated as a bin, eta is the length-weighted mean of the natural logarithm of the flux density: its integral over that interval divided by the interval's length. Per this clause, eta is 2.155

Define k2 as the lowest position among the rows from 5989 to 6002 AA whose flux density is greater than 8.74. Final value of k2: 5992.5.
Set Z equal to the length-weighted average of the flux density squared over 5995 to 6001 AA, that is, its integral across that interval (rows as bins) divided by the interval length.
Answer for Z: 81.5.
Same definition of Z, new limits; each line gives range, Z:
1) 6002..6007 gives 70.8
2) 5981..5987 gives 75.4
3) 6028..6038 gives 76.0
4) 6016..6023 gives 68.7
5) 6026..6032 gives 73.8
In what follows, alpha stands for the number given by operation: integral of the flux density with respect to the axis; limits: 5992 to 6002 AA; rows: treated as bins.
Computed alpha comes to 90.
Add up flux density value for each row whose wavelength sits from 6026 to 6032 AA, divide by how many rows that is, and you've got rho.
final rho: 8.61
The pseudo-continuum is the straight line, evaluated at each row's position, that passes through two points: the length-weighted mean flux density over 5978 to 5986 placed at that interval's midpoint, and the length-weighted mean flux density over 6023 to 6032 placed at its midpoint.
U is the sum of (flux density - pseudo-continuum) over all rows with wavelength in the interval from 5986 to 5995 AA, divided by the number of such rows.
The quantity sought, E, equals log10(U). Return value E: -0.9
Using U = 0.12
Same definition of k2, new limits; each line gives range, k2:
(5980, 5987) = 5982.0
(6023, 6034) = 6030.0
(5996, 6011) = 5997.0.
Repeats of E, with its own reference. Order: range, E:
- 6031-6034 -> -0.4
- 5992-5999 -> -0.4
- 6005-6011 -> -1.5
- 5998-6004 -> -0.6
